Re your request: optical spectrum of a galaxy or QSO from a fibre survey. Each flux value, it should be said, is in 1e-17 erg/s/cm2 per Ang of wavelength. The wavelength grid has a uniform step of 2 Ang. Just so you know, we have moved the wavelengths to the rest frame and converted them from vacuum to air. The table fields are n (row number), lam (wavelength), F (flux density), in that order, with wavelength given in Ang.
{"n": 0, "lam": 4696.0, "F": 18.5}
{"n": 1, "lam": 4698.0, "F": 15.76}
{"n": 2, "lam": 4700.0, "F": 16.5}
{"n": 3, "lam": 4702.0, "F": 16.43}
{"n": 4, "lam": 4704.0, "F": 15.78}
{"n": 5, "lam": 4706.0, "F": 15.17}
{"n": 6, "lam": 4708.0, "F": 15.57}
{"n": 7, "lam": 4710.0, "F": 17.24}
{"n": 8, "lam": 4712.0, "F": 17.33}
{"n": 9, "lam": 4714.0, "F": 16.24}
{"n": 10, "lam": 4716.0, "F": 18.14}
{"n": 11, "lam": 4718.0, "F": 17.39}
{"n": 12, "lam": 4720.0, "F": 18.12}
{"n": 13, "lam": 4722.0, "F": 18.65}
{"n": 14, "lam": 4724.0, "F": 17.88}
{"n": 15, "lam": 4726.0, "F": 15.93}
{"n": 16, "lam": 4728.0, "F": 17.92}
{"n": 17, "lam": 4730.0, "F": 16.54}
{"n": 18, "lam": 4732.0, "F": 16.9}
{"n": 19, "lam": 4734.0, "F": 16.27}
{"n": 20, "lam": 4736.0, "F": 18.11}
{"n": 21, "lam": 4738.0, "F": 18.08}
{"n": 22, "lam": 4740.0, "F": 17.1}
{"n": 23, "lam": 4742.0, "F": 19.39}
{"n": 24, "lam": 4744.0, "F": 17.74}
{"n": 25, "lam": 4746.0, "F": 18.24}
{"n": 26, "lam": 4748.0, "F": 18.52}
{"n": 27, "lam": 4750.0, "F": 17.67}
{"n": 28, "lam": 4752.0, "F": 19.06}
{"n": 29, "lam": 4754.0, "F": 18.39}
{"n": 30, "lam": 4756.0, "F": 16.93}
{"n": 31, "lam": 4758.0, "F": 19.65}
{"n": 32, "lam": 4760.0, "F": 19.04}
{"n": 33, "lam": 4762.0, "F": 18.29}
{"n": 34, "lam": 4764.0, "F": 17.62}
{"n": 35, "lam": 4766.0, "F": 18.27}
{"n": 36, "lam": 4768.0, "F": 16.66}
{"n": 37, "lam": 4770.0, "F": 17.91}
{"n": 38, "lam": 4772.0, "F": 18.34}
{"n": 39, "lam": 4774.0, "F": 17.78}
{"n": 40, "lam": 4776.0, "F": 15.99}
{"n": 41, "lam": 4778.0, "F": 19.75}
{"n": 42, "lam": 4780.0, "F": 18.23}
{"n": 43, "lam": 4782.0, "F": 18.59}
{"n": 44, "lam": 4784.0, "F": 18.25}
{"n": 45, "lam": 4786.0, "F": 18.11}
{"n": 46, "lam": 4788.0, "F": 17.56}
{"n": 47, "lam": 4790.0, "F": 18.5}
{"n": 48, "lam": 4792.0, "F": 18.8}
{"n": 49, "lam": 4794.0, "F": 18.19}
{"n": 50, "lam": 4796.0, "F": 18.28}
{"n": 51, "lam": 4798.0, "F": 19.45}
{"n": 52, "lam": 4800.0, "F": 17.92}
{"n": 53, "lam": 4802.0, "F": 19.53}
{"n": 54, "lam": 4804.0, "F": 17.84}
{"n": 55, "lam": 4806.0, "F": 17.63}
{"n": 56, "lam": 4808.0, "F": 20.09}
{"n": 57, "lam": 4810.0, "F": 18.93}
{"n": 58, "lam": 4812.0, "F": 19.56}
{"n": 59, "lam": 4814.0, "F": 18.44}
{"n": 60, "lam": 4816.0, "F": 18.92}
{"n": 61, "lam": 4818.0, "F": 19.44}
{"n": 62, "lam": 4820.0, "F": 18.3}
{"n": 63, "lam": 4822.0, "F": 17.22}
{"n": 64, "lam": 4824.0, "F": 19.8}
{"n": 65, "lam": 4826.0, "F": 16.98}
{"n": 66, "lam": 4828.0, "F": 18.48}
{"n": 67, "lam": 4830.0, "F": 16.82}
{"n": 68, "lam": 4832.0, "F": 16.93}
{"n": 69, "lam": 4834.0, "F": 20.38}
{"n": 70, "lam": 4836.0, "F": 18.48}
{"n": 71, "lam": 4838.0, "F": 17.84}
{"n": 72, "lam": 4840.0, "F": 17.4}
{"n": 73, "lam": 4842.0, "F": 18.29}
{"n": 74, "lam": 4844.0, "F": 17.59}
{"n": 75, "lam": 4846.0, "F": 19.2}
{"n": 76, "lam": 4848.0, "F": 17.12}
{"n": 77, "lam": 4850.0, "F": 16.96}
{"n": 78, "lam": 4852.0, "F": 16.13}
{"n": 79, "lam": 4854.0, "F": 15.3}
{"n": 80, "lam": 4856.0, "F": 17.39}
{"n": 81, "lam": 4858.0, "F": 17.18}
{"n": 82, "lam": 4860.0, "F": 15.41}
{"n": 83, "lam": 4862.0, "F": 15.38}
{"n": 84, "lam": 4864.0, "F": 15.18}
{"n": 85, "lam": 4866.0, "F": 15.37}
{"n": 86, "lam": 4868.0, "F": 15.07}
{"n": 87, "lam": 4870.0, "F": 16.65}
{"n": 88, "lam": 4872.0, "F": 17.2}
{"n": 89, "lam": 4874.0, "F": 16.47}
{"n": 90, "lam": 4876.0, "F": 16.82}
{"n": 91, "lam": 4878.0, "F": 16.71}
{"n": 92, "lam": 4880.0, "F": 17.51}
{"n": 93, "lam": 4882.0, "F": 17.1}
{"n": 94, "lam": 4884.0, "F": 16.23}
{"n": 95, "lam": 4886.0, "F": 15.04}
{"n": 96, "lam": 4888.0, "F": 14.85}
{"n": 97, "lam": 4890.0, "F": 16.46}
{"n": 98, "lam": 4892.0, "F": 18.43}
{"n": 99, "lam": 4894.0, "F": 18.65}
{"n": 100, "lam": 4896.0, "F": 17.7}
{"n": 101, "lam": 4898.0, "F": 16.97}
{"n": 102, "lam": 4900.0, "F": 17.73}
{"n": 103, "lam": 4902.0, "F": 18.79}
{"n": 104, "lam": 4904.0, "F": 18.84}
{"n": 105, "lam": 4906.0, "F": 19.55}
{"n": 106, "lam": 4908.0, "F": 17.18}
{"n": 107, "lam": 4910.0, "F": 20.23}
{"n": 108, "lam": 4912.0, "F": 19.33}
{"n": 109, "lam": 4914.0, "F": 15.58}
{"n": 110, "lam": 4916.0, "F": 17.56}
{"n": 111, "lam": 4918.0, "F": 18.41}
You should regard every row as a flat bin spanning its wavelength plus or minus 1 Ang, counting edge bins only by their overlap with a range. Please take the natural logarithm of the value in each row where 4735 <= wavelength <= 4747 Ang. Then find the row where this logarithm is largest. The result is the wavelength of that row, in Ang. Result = 4742.0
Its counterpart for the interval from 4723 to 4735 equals 4728.0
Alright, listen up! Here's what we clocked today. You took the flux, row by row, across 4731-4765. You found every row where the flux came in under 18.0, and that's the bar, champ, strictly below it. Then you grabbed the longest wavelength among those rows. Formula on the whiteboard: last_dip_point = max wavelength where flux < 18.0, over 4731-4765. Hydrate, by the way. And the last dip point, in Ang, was 4764.0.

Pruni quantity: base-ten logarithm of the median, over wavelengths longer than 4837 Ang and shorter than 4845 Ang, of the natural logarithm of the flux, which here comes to 0.459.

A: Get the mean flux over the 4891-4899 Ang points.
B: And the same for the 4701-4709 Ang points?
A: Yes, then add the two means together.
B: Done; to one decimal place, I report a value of 33.7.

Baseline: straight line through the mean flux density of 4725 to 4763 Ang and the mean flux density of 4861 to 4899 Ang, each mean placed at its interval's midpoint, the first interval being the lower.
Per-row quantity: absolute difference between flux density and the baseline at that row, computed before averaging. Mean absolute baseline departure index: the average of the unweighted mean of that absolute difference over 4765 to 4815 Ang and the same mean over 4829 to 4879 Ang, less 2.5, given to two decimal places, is -1.48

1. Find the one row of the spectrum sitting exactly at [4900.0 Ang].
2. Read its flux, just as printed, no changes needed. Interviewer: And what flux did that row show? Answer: 17.73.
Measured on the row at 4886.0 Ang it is 15.04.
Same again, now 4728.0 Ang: 17.92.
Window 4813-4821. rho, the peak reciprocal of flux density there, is 0.055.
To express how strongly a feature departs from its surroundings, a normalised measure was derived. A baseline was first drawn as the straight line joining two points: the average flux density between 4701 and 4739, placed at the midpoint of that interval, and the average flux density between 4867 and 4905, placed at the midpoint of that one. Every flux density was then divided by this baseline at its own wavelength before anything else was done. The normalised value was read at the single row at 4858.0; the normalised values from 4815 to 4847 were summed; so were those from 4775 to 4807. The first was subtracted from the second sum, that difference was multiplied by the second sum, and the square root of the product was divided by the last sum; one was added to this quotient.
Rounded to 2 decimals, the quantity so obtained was 1.97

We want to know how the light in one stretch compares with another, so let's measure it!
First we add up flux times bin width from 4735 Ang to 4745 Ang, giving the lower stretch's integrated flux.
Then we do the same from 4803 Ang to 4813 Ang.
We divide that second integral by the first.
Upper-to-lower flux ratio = 1.040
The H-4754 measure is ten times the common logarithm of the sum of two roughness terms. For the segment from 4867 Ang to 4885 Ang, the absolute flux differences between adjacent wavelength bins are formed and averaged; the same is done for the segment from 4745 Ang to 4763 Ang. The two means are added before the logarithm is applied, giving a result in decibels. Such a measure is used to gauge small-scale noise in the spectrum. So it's 2.5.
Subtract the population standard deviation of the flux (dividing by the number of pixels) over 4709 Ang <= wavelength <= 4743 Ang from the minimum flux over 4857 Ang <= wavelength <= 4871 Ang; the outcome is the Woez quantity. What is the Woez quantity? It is 14.2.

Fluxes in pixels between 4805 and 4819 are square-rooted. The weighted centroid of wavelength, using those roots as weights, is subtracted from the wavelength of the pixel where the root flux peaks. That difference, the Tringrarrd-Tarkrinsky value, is -4.0 Ang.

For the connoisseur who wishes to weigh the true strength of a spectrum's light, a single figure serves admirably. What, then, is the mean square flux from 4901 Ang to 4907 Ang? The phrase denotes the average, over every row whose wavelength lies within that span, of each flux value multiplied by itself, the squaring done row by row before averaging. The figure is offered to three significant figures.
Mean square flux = 363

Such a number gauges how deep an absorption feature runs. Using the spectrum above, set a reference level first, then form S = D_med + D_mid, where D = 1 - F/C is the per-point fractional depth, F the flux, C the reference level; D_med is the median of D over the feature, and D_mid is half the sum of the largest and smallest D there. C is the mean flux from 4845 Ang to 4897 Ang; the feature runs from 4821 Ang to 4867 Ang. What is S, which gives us -0.11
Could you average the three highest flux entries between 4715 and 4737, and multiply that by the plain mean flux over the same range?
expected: 319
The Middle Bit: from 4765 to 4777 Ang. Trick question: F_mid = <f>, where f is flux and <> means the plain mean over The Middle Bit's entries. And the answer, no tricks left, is 17.5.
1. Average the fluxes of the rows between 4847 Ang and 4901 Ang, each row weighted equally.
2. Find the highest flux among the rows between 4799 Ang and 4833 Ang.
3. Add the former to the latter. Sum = 36.6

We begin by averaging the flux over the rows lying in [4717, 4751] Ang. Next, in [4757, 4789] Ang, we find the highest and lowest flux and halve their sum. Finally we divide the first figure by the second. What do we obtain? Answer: 0.99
